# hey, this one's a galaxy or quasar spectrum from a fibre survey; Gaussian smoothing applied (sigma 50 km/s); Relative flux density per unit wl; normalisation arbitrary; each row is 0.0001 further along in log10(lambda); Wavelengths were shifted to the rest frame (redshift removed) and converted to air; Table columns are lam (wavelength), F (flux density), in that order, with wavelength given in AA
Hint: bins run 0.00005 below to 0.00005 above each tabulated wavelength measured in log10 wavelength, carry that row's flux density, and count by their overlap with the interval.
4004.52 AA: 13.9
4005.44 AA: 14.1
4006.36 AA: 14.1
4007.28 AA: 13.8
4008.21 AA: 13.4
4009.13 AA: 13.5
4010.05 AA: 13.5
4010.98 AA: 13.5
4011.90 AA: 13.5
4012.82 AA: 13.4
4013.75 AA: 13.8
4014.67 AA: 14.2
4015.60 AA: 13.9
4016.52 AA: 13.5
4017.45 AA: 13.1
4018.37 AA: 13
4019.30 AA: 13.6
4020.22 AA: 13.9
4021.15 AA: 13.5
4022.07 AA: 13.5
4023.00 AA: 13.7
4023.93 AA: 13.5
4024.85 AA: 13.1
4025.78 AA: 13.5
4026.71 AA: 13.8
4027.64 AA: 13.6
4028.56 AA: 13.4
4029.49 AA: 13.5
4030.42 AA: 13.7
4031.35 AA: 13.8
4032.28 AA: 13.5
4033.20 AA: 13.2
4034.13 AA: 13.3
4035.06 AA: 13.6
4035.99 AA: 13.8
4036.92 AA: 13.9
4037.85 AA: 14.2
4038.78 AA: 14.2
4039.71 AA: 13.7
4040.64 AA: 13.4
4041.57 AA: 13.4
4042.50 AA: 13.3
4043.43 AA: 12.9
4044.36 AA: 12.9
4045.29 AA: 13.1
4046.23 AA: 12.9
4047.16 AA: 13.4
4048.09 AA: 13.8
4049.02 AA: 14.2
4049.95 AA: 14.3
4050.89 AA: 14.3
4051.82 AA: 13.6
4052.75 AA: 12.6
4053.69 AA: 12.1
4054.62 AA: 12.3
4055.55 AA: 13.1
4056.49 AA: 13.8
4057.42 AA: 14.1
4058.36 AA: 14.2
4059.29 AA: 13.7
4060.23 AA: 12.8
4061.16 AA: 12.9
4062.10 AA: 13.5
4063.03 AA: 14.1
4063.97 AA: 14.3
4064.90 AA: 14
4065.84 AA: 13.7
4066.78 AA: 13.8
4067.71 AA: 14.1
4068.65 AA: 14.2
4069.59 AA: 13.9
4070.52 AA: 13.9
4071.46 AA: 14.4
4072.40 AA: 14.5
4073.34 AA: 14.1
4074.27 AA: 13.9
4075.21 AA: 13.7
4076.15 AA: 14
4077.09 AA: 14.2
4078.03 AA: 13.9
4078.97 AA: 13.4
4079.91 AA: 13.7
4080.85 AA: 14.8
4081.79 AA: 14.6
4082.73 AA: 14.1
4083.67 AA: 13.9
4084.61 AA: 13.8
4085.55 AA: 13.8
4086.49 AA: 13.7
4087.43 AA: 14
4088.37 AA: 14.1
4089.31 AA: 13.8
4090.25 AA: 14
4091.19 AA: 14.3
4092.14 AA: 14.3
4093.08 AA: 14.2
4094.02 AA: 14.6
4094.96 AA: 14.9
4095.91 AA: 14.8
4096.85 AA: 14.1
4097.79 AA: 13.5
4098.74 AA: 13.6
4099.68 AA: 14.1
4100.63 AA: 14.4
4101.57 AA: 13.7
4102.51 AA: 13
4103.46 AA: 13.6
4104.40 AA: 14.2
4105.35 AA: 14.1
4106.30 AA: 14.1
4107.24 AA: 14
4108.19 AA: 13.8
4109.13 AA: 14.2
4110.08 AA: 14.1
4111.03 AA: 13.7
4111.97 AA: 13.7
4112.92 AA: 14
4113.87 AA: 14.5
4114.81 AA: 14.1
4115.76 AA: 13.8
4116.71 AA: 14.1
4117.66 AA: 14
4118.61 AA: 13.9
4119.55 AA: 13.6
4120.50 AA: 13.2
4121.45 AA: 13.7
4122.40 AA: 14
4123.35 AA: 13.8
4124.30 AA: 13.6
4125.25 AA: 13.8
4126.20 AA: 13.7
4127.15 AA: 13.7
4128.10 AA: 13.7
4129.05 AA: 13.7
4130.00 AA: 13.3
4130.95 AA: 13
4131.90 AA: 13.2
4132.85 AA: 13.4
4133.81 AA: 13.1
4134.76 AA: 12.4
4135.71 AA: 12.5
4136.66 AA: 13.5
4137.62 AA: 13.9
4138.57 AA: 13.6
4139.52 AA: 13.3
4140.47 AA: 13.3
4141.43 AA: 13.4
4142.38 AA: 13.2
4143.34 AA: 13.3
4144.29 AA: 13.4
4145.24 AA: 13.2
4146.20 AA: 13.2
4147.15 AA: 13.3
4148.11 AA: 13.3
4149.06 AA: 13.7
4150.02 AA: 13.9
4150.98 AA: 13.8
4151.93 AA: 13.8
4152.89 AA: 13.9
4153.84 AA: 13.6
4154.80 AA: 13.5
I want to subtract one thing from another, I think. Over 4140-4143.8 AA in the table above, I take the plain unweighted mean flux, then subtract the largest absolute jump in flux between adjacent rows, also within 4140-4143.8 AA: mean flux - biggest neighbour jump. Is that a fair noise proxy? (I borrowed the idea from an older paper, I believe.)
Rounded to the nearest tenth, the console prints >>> 13.1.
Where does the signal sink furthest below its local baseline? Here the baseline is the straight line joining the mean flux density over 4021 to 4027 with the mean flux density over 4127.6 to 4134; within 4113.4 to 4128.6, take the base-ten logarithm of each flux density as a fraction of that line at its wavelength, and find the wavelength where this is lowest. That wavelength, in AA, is 4120.50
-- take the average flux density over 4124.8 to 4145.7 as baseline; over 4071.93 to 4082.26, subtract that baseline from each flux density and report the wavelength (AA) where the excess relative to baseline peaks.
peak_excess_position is 4080.85 AA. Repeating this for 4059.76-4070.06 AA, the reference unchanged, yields 4063.97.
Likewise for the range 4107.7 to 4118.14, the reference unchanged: 4113.87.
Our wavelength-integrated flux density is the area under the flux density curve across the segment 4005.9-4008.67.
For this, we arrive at 38.1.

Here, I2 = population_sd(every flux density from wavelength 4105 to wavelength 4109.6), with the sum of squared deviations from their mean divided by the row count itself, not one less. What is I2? 0.1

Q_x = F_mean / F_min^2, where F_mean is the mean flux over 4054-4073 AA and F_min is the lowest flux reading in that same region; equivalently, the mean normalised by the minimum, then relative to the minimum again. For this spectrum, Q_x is 0.091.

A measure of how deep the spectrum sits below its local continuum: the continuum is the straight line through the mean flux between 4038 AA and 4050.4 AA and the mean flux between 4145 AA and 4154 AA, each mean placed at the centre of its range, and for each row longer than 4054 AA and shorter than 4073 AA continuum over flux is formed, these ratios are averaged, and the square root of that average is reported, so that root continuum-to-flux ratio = 0.99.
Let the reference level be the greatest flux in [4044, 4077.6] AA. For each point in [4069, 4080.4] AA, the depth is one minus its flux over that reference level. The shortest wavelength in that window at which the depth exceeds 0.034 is 4069.59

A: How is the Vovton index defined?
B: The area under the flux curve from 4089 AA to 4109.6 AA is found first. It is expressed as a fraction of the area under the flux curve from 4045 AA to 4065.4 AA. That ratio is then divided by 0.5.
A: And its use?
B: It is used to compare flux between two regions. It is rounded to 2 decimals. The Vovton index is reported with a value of 2.10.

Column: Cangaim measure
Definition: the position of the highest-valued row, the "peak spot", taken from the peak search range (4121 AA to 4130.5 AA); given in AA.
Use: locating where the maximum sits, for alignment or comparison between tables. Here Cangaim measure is 4122.40 AA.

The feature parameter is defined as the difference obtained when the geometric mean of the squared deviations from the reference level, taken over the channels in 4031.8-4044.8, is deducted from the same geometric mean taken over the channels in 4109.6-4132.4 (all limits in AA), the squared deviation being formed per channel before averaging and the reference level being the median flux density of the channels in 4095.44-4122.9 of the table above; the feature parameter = -0.188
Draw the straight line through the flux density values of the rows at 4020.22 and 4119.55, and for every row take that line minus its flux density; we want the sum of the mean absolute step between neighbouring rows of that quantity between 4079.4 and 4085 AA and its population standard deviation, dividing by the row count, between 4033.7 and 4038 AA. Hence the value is 0.72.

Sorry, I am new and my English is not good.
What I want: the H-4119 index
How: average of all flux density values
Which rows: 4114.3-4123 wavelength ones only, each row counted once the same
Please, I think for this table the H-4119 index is 13.8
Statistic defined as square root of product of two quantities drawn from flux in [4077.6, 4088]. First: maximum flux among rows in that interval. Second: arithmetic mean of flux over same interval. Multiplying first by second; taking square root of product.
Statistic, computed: 14.4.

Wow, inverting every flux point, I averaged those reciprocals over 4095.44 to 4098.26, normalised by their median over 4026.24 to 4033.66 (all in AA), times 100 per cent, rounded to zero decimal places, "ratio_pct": 96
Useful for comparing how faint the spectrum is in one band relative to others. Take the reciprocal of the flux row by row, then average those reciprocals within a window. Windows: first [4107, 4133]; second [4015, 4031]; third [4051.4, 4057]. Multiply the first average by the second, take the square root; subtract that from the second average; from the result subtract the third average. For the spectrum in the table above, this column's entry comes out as -0.0770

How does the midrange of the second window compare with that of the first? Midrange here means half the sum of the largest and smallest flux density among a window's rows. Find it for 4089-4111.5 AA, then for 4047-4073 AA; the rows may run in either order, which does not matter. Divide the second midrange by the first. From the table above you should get 0.95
